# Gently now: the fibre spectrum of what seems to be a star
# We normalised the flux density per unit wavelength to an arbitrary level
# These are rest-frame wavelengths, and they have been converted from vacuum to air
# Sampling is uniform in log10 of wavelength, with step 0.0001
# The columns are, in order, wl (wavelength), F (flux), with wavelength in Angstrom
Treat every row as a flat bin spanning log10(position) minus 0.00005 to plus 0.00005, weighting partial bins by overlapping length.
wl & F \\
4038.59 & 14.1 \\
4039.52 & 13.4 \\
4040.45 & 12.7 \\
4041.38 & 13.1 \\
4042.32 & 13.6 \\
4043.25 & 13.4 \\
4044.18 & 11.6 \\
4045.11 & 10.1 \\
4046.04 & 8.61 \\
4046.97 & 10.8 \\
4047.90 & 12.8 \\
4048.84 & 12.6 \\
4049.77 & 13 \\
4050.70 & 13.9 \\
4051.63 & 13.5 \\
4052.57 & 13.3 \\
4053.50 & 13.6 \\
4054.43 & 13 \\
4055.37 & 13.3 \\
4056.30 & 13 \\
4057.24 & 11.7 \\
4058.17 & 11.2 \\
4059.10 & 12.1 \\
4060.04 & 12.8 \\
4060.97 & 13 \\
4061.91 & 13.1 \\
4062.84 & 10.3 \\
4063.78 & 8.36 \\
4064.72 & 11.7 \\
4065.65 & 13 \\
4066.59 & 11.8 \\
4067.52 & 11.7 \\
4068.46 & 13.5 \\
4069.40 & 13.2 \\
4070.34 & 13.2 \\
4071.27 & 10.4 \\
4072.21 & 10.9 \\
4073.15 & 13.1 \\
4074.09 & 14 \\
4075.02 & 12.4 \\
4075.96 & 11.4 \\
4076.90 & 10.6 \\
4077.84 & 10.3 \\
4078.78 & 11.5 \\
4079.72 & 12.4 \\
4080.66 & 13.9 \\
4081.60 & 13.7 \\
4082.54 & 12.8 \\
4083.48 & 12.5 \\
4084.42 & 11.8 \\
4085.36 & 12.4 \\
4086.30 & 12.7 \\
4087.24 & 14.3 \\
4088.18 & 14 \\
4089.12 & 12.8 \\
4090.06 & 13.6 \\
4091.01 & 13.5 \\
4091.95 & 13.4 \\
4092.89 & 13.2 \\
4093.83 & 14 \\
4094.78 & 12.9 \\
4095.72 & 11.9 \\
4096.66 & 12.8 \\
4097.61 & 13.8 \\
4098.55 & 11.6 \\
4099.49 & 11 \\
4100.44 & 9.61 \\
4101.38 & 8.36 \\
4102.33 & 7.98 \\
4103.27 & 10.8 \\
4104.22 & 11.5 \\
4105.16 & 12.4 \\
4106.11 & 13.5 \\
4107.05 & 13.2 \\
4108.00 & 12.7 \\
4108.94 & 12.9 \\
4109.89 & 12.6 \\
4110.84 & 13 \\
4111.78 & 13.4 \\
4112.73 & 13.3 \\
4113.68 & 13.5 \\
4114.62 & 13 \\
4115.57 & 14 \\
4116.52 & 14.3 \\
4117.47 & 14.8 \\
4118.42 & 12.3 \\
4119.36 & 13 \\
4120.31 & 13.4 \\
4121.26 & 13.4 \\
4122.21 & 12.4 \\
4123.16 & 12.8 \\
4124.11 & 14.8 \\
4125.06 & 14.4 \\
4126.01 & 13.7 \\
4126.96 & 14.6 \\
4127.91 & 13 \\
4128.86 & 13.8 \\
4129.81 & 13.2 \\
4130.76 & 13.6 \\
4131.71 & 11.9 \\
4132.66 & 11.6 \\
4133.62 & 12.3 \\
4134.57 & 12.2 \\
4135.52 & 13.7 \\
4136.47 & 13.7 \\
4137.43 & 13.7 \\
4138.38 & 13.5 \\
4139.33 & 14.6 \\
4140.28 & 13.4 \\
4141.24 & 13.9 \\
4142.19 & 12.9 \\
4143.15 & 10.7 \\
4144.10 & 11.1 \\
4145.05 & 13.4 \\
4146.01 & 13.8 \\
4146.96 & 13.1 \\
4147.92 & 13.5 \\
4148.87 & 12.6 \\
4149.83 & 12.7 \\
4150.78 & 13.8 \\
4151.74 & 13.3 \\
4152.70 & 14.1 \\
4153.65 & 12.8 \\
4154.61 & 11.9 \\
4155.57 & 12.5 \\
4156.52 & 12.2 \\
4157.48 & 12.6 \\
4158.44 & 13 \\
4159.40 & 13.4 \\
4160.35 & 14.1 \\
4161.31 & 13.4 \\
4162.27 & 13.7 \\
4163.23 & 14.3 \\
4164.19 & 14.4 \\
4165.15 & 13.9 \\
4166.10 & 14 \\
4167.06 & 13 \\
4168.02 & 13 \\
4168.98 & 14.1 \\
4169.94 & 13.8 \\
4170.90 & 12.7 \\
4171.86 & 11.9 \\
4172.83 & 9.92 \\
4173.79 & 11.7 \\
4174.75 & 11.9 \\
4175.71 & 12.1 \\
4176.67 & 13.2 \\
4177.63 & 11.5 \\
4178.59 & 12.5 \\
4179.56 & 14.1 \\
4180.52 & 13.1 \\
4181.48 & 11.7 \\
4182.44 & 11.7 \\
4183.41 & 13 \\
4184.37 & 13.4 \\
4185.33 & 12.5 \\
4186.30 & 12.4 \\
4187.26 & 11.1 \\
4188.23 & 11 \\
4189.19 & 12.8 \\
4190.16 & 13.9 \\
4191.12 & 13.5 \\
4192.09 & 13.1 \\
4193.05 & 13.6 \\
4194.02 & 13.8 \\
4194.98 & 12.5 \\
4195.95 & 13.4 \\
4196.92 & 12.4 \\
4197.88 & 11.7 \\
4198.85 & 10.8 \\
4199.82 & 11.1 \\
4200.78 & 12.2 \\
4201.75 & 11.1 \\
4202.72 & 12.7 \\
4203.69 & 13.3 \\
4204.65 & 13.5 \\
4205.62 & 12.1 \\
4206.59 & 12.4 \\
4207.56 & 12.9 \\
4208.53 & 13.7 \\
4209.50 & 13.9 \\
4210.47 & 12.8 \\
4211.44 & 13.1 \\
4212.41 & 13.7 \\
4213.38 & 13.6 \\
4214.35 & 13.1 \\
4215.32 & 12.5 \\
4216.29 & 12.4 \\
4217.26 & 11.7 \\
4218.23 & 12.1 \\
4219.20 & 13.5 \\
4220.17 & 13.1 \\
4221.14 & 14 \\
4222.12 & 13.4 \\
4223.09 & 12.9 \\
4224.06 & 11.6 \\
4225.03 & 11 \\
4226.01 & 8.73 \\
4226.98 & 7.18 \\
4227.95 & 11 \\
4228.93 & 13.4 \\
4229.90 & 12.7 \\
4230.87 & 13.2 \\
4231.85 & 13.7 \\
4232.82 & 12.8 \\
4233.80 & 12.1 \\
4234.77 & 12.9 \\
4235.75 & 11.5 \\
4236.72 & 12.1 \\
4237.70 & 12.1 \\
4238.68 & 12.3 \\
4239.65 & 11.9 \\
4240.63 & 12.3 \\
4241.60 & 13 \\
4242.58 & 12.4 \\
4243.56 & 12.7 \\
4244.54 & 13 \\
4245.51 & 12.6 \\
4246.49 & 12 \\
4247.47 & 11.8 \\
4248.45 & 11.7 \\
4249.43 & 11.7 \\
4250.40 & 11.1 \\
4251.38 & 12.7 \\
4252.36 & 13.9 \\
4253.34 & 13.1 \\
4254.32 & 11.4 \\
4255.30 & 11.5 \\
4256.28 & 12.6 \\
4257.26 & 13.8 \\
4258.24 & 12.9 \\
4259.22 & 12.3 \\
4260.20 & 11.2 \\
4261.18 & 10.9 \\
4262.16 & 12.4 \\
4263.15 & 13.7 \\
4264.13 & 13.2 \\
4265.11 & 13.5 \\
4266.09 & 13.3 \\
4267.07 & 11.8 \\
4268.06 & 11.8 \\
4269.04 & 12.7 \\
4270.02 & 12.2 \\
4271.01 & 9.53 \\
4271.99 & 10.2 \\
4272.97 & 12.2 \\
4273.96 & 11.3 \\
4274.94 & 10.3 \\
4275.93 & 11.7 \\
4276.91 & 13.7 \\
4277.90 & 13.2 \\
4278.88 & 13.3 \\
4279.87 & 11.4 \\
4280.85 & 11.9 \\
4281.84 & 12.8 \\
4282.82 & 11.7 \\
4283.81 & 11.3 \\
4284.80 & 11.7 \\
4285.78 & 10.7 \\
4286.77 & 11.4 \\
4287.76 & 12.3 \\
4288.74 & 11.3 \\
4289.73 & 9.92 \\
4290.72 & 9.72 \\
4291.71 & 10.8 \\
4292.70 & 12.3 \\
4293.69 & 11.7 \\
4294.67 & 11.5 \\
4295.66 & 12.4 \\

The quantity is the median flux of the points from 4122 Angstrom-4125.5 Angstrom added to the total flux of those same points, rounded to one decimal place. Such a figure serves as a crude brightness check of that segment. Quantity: 68.0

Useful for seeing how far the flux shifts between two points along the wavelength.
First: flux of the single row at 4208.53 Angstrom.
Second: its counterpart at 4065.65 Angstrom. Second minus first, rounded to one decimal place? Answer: -0.7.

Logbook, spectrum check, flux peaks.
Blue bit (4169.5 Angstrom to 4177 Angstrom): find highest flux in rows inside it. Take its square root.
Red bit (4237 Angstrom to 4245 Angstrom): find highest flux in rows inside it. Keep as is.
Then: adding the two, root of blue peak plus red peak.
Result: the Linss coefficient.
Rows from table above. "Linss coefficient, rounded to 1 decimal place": 16.7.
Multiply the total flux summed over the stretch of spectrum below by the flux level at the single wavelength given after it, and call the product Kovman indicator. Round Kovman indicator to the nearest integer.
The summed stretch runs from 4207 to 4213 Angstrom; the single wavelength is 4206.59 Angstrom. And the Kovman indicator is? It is 993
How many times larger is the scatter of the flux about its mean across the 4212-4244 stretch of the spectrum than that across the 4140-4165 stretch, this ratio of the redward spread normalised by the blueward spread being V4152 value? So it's 1.51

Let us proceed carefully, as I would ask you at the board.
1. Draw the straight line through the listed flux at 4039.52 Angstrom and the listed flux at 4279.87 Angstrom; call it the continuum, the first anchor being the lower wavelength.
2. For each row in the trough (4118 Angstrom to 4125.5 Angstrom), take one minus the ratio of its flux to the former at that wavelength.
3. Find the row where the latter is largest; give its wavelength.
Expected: 4118.42 Angstrom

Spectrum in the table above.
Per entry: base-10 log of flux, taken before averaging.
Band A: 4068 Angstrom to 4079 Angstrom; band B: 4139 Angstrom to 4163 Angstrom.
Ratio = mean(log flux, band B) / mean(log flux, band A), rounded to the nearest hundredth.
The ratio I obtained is 1.03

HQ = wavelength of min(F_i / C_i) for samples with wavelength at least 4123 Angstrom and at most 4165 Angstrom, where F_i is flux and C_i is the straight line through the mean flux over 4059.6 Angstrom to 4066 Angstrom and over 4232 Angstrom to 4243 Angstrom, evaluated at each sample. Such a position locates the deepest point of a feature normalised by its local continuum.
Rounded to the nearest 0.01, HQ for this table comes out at 4143.15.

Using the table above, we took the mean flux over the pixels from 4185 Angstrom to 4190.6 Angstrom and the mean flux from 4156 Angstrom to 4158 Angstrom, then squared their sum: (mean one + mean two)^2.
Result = 609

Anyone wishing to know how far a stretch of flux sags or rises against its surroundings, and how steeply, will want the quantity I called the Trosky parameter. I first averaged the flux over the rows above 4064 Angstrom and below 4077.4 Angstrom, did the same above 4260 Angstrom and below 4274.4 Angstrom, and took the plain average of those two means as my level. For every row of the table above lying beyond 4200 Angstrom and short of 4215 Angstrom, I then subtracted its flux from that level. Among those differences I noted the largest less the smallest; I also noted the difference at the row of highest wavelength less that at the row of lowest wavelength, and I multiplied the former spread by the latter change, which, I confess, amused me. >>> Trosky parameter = -2.5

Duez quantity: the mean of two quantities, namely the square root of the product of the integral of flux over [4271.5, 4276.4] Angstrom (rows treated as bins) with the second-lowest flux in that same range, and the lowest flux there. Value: 17.0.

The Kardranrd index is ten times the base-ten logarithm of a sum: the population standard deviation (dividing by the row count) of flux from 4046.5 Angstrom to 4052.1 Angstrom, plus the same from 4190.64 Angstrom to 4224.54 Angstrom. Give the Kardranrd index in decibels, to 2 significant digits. 2.6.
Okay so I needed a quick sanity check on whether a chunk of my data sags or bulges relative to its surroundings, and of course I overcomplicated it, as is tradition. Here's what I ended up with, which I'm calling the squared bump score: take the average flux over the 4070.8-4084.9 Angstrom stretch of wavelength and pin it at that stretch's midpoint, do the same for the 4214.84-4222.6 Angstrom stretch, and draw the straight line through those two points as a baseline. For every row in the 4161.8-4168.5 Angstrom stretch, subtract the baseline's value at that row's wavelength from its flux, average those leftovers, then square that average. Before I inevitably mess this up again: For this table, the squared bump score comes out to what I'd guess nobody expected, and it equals 1.4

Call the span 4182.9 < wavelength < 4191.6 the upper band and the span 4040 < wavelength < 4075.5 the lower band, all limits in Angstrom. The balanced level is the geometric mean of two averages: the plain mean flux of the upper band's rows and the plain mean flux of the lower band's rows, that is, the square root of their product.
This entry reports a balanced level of 12.46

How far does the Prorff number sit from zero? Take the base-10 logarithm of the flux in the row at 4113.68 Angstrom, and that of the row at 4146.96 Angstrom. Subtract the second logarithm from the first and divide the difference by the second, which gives 0.012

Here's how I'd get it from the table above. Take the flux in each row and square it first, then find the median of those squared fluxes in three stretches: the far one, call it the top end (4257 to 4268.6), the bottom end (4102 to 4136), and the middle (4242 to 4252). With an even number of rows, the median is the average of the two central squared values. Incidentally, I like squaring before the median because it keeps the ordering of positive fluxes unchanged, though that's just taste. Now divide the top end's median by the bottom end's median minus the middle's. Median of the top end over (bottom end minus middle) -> 7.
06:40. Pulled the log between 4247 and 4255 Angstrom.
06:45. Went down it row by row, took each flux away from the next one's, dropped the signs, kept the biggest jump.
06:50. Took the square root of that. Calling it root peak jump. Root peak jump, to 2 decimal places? 1.30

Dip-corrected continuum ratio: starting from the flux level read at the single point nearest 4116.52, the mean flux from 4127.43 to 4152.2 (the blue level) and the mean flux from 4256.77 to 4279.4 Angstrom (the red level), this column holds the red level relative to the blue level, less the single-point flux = -13.4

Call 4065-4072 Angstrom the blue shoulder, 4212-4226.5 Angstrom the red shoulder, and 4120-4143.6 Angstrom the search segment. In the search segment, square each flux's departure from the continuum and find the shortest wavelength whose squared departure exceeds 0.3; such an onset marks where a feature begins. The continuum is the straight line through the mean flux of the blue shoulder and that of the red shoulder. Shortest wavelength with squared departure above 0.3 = 4120.31 Angstrom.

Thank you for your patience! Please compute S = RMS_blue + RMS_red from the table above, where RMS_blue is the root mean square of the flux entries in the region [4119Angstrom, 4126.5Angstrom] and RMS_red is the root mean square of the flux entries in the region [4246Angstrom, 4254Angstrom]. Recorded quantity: 25.8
